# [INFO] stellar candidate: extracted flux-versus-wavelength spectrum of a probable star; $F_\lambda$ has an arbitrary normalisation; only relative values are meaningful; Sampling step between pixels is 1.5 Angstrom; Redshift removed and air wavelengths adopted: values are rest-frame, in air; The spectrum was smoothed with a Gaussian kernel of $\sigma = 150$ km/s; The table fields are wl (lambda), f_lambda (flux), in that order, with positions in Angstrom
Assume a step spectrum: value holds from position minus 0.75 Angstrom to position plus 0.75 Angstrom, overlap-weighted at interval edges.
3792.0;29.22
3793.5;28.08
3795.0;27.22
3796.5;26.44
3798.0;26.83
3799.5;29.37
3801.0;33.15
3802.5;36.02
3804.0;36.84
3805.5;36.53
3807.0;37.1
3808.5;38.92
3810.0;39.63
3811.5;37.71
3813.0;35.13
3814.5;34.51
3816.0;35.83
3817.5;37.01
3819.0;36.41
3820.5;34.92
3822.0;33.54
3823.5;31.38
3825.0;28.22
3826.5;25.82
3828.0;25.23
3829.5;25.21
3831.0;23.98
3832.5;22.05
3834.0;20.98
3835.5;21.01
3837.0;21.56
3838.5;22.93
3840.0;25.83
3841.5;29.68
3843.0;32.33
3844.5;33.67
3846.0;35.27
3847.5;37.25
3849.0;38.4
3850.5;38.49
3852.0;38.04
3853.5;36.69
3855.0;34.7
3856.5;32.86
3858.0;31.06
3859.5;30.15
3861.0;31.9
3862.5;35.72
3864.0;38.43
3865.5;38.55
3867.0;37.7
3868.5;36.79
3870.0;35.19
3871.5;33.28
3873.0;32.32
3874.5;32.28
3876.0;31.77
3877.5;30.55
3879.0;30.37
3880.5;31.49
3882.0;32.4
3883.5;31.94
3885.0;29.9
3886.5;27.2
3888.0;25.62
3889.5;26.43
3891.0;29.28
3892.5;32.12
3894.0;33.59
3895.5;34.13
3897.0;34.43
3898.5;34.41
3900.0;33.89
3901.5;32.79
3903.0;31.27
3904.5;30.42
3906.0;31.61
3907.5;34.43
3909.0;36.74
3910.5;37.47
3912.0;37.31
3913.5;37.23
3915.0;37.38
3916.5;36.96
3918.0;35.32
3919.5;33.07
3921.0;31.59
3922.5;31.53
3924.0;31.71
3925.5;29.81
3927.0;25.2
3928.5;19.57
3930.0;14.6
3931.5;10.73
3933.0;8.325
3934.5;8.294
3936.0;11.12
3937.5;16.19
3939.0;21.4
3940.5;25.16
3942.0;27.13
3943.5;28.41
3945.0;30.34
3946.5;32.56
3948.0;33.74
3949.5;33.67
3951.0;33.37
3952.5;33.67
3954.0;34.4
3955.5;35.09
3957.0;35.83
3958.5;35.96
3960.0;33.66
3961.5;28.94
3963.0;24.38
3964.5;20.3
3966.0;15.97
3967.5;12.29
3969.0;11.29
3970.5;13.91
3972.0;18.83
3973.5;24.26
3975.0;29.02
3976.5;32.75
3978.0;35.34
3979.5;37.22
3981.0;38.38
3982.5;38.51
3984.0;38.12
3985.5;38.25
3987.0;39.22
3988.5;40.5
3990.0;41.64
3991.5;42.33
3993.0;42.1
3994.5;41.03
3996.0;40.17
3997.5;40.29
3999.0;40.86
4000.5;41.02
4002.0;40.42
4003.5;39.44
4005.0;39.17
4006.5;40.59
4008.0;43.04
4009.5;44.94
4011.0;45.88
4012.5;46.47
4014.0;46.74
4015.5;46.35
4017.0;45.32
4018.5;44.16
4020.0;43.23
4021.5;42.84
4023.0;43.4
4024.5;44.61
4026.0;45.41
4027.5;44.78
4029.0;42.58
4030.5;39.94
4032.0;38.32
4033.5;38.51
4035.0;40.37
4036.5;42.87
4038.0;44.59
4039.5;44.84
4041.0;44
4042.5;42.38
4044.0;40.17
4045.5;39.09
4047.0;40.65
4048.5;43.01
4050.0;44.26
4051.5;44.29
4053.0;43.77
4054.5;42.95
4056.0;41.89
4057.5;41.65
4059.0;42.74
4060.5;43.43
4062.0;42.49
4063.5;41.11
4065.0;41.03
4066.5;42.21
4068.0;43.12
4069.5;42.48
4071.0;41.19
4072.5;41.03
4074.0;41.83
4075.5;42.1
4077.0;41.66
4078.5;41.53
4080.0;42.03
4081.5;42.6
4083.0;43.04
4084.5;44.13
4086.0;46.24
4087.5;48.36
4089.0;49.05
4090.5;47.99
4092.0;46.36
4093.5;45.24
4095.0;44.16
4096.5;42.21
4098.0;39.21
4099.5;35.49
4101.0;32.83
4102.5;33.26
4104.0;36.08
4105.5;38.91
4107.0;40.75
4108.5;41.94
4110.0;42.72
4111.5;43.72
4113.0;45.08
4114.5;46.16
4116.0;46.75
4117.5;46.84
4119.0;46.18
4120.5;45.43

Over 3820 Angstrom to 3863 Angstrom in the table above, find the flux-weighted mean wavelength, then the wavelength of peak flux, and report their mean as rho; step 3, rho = 3846.6 Angstrom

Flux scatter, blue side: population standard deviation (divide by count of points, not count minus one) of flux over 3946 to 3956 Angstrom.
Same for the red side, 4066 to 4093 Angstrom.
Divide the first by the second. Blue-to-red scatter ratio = 0.3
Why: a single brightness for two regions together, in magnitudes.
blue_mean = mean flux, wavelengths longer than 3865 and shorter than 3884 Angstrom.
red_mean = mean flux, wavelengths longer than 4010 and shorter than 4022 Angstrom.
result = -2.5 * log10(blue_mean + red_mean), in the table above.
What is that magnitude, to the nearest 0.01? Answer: -4.74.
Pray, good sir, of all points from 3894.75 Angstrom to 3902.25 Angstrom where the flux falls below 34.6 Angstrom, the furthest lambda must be 3901.5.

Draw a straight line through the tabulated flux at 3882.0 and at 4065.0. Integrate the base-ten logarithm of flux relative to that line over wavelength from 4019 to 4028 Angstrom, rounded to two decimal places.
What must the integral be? 0.47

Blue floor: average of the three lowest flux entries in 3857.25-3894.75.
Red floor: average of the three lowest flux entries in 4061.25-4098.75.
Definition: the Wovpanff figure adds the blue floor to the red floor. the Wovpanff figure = 67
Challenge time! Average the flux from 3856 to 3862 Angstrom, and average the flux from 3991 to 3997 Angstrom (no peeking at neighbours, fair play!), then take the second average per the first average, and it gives 1.31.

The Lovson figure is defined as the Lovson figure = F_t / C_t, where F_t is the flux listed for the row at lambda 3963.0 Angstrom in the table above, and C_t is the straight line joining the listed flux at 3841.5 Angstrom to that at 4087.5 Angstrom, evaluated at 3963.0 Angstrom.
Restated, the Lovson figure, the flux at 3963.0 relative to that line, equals 0.63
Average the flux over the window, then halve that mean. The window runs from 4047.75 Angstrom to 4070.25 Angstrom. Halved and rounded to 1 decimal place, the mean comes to 21.3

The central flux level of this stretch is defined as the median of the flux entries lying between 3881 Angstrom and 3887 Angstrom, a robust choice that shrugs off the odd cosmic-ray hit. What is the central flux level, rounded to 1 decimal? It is 30.9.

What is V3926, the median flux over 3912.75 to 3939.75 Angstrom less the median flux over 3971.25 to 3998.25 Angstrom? -11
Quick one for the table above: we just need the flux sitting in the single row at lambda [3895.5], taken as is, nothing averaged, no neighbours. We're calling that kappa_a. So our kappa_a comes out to 34.13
